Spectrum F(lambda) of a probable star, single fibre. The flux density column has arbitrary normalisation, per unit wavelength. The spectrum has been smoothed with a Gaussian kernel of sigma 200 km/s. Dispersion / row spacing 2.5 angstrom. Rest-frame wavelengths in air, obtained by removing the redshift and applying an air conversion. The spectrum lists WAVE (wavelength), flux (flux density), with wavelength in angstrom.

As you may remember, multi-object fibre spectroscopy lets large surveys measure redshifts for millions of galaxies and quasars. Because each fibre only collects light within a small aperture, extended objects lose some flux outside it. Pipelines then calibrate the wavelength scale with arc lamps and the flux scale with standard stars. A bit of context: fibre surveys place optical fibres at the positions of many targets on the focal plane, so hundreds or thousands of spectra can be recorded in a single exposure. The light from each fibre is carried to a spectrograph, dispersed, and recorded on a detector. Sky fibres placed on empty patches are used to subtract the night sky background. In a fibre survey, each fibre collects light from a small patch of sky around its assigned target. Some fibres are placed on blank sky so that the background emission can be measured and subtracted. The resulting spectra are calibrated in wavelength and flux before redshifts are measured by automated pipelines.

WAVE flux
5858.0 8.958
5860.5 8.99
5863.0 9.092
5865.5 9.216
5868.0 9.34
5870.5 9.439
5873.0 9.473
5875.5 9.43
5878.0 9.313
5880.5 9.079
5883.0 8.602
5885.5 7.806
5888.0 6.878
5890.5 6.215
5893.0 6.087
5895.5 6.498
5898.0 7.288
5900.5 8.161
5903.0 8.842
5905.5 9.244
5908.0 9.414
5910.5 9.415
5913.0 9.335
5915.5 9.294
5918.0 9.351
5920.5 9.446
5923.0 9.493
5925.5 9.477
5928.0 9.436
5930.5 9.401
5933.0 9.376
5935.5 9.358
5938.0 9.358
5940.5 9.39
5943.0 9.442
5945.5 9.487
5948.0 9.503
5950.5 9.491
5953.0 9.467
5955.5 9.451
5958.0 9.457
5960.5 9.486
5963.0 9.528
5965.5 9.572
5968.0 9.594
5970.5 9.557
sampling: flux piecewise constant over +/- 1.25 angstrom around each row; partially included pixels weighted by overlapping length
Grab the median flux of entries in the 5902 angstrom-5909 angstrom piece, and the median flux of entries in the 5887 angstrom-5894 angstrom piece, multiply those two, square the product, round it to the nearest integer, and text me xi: 3301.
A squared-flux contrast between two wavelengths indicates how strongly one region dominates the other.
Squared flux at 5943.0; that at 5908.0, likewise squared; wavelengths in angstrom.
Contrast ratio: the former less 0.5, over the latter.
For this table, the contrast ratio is 1.0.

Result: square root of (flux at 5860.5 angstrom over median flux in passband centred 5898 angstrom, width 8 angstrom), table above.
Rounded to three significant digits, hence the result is 1.11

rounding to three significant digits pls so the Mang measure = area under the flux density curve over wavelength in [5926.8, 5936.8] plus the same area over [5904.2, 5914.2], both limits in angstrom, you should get 187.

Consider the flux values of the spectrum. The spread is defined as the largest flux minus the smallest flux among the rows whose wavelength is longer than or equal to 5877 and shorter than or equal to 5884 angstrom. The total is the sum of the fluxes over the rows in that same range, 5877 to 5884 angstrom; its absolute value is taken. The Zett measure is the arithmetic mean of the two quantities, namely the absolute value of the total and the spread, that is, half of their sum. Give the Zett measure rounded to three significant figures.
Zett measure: 13.9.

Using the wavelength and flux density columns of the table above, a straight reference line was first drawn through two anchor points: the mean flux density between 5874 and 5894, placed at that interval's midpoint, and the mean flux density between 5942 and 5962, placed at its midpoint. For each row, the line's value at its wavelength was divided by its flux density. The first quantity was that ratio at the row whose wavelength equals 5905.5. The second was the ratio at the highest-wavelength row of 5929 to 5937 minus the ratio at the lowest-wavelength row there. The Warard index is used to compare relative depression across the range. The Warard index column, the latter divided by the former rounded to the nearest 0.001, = 0.018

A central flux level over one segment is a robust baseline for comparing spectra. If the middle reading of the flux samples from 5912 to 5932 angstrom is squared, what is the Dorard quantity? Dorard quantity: 88.7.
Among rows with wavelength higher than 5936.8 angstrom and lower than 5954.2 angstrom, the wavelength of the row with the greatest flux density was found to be 5948.0 angstrom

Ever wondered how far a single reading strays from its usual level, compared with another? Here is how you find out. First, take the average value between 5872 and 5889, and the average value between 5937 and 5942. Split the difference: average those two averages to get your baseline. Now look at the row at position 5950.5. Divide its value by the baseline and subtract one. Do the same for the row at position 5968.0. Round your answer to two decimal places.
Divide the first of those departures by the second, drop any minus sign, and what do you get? 0.82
